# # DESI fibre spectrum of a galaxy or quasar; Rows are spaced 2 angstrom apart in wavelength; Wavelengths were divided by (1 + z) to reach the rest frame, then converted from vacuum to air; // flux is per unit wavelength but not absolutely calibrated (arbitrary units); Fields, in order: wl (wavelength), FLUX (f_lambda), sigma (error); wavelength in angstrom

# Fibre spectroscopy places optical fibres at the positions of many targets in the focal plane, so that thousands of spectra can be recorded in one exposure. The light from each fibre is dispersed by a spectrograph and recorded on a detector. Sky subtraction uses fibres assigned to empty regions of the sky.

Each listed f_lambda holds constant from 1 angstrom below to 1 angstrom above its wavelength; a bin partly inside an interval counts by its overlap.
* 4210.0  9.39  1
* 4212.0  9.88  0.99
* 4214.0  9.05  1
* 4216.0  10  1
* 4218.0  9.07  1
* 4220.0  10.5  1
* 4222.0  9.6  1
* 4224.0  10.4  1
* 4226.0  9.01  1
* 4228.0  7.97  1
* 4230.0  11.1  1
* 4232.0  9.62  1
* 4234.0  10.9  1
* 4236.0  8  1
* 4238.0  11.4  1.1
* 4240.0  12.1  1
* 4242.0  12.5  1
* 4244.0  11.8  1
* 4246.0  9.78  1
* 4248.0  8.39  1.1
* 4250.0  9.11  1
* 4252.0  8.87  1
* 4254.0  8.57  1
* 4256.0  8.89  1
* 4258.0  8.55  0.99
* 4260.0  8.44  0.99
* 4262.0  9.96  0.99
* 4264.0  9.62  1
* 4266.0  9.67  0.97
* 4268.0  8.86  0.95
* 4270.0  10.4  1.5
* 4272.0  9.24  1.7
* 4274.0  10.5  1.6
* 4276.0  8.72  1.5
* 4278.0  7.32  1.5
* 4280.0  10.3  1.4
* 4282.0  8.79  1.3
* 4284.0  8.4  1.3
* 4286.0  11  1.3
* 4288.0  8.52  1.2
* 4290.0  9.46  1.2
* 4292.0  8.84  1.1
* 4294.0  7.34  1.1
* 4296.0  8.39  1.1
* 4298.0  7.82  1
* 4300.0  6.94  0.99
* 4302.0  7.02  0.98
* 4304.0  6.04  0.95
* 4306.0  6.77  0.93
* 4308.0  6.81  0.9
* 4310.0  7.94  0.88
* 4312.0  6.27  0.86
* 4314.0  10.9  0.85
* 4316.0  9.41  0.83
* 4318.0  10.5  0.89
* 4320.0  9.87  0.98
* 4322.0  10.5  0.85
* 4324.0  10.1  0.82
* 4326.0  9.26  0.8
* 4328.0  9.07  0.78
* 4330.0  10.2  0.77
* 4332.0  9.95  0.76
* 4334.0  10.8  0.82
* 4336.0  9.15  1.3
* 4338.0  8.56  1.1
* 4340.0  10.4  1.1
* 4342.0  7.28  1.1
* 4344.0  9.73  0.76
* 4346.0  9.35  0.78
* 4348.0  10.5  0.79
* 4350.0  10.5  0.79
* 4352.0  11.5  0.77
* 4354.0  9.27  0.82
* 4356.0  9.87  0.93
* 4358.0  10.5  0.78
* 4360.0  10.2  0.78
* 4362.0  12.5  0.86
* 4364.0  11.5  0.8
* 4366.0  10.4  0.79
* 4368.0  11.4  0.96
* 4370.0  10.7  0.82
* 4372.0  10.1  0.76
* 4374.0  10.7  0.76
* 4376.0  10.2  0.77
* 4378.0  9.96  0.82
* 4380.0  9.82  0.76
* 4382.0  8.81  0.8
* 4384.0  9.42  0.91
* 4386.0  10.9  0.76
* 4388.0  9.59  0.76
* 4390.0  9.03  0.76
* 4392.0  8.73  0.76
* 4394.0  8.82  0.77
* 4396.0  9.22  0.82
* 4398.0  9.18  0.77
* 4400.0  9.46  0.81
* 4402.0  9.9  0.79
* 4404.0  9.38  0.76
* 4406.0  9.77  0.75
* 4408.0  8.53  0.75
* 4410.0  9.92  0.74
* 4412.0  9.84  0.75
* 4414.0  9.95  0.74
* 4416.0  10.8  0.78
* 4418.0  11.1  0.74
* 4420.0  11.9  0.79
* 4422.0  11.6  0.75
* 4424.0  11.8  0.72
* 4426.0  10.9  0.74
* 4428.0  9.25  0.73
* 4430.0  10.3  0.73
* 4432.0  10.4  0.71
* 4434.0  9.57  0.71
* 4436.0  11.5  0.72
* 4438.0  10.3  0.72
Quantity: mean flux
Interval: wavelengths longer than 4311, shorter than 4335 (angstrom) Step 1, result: 9.74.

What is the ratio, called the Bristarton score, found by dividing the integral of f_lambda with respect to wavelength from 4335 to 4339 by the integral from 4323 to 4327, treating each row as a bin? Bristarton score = 0.91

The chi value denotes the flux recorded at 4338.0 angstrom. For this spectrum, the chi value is 8.56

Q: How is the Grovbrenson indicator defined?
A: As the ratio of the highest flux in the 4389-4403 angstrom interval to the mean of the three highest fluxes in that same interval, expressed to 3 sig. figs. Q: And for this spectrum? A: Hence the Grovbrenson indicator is 1.04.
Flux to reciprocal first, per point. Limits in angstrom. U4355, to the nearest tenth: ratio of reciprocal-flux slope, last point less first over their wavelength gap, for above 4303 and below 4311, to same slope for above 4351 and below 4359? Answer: -4.8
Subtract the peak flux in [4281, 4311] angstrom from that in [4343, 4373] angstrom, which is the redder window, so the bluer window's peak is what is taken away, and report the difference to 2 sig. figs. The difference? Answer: 1.5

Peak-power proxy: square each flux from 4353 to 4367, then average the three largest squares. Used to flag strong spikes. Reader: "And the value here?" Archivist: 133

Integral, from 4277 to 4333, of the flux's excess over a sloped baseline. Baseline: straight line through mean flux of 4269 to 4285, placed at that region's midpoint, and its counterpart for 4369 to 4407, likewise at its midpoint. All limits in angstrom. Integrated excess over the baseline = -35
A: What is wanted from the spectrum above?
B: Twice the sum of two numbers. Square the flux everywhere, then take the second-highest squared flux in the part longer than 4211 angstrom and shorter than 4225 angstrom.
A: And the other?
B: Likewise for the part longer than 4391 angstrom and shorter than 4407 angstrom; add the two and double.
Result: 407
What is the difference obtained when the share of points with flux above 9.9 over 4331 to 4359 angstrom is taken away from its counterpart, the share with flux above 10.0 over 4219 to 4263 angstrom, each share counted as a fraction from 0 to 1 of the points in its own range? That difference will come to -0.14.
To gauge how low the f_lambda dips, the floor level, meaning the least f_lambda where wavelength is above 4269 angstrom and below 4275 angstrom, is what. 9.24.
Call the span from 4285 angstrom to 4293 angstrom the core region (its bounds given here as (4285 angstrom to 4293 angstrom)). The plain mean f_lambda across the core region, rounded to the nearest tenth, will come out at 9.5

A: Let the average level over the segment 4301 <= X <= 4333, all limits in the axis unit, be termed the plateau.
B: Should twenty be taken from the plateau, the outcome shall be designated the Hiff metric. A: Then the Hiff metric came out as -11.2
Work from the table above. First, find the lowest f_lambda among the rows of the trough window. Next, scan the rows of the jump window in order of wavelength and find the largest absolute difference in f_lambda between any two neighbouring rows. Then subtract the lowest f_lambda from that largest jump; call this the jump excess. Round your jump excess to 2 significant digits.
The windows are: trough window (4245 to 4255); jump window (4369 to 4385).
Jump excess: -7.4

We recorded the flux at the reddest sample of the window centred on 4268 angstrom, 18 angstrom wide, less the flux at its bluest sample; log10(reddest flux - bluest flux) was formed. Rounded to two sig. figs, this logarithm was -0.55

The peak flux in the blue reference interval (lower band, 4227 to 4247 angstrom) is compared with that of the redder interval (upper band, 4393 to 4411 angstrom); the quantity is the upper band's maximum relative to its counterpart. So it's 0.79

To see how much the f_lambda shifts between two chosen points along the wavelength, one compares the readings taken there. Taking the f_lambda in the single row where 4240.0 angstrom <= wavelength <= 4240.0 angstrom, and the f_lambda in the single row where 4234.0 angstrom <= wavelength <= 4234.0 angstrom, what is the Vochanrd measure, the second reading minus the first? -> -1.2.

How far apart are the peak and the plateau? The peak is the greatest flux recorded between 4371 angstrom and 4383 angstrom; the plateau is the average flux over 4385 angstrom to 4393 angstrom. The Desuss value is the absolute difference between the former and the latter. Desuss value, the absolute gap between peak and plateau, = 1.1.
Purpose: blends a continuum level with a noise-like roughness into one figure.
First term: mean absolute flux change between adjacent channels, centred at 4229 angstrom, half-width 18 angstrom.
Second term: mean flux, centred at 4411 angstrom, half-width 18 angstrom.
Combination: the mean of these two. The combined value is 5.8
